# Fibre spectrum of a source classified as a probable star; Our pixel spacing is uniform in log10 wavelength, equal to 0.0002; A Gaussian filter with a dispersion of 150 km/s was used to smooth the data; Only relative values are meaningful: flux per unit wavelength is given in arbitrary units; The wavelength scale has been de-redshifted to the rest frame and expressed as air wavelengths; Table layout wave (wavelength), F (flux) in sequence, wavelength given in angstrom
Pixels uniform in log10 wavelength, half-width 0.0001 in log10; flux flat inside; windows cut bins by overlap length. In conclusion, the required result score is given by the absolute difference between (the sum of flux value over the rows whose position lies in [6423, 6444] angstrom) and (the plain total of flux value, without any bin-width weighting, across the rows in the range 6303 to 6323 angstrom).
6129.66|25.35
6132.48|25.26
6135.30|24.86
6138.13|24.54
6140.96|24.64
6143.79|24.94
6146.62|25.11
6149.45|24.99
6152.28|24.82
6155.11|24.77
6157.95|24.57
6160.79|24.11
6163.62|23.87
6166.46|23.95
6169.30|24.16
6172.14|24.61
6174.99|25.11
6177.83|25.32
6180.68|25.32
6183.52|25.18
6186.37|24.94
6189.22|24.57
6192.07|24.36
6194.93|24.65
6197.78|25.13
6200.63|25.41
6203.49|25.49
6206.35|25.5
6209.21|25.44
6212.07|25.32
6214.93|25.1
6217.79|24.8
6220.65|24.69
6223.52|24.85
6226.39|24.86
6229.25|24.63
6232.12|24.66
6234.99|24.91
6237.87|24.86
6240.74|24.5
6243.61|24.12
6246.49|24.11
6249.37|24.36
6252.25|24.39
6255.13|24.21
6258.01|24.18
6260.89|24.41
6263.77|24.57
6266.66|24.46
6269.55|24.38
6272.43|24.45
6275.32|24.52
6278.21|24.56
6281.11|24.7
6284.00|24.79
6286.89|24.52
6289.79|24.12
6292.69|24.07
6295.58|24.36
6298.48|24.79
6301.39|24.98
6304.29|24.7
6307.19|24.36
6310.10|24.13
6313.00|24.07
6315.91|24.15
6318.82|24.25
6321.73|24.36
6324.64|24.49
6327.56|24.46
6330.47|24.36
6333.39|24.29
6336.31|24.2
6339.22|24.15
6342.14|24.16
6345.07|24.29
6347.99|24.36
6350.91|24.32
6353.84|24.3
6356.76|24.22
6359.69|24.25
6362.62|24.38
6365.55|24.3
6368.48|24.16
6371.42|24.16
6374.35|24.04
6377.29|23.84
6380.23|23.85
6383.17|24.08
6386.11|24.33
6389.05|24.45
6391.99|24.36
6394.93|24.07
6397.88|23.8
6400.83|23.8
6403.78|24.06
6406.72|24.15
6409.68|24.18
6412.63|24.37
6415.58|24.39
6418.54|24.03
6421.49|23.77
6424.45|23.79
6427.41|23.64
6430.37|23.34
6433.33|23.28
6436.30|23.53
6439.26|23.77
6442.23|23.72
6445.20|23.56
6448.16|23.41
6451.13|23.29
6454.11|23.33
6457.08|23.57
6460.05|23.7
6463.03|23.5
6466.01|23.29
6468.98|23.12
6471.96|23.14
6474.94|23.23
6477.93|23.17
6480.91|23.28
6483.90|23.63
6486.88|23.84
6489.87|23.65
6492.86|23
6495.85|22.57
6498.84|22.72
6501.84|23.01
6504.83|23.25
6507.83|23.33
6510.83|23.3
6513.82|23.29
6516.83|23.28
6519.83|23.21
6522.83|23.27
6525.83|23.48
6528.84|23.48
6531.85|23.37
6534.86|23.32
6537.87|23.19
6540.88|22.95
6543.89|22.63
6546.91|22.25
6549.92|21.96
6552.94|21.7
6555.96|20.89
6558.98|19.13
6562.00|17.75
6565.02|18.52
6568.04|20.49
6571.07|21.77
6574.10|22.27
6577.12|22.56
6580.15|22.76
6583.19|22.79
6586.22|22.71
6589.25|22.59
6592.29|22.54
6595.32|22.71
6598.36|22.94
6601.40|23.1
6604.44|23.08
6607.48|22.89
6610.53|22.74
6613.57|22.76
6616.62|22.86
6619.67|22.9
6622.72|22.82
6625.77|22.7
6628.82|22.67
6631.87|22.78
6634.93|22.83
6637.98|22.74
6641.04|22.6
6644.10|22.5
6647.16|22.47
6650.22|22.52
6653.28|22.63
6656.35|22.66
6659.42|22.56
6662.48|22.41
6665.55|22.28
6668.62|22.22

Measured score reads 5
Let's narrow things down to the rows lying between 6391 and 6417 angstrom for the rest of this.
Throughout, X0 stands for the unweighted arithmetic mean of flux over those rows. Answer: 24.1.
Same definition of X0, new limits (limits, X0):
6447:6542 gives 23.3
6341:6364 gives 24.3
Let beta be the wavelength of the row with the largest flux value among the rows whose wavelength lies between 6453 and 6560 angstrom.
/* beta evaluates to 6486.88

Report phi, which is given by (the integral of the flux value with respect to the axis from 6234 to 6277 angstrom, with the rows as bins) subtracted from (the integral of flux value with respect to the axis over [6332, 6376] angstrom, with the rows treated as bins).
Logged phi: 16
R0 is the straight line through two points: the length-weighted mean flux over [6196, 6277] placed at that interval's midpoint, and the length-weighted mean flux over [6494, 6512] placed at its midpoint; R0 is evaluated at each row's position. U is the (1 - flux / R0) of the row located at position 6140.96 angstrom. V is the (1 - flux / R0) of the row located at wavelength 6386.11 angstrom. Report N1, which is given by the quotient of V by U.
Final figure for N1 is -0.9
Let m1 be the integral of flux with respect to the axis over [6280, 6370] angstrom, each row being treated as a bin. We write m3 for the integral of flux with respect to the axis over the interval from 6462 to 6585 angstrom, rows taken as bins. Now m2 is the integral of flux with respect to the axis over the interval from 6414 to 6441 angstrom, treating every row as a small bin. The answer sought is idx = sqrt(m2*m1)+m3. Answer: 3960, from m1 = 2192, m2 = 641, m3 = 2775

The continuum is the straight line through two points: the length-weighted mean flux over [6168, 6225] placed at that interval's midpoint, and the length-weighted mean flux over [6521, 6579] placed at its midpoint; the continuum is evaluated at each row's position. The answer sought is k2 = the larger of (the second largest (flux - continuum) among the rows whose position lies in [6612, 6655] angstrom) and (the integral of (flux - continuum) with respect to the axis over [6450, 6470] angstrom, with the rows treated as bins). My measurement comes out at 15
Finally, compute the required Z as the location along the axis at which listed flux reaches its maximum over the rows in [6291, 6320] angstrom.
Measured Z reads 6301.39 angstrom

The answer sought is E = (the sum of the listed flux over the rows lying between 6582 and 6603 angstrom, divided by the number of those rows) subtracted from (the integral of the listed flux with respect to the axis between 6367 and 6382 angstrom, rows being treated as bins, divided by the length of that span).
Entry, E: 1.2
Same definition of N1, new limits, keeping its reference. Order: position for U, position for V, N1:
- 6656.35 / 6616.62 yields 0.9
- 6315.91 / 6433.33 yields 2.8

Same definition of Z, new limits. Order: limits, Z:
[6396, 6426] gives 6415.58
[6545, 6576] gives 6574.10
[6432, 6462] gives 6439.26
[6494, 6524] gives 6507.83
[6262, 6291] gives 6284.00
